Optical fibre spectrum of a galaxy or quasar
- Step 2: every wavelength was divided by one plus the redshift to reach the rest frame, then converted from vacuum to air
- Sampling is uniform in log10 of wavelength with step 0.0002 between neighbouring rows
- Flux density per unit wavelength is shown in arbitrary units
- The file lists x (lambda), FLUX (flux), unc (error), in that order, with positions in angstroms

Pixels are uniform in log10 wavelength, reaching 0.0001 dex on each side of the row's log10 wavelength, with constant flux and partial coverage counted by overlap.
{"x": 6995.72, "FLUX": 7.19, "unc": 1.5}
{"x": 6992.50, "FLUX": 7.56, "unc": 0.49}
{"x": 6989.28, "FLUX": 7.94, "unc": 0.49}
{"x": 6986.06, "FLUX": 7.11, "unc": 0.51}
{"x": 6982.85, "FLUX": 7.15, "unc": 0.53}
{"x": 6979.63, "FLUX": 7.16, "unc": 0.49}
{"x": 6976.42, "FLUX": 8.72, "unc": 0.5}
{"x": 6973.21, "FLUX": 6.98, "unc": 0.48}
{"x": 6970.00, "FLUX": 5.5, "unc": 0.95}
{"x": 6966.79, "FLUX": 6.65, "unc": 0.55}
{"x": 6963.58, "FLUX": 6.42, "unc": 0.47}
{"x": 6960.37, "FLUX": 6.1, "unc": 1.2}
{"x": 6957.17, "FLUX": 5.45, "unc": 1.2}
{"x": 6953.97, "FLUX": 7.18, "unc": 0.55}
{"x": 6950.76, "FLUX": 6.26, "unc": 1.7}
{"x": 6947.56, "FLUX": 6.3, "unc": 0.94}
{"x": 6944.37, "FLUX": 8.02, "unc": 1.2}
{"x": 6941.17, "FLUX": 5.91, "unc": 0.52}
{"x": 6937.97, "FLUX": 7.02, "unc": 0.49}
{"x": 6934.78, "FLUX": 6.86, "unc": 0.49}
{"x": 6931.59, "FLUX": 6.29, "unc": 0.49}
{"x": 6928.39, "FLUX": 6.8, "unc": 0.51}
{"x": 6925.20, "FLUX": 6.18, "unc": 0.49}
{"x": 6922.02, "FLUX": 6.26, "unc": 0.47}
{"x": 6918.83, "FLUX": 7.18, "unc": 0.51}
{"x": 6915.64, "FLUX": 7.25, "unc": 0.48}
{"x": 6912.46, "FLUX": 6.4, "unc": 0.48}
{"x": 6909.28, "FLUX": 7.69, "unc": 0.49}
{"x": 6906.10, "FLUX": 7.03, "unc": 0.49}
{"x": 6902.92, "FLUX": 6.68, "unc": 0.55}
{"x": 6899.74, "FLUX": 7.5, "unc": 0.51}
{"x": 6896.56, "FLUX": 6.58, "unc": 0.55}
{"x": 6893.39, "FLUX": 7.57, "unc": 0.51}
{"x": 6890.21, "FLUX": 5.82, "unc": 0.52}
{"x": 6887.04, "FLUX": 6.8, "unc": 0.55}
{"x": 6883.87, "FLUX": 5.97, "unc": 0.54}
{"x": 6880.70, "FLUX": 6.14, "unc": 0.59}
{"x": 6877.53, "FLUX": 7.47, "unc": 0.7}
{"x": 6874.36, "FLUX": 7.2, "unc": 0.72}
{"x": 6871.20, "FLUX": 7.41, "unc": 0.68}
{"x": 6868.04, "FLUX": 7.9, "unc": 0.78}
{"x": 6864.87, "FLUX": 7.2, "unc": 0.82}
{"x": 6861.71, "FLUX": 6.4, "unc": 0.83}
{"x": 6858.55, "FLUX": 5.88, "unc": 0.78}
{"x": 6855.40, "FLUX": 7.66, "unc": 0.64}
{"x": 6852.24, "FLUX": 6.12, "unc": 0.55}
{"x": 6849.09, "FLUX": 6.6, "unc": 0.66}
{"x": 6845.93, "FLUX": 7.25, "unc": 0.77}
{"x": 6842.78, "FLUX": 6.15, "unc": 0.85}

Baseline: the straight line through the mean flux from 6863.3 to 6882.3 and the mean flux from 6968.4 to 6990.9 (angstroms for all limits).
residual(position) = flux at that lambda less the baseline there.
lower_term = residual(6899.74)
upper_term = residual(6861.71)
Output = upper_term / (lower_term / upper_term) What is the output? 2.4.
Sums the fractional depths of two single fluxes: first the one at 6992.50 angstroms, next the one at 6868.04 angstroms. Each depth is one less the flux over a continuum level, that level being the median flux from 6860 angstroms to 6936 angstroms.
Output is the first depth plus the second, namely -0.26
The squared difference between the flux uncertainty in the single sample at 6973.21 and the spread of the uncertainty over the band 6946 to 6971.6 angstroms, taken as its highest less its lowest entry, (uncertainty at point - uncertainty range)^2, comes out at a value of 0.56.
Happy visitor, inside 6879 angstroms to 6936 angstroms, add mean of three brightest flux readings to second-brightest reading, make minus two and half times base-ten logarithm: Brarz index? -2.952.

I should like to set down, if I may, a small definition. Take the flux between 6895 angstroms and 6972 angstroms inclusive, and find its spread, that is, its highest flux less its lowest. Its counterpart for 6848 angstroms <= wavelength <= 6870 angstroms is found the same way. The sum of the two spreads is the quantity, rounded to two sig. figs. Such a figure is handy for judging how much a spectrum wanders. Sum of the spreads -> 4.6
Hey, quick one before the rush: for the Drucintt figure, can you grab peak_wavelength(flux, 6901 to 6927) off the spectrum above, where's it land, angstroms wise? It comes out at 6909.28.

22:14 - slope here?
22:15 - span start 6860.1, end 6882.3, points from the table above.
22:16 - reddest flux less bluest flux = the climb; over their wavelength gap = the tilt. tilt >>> -0.01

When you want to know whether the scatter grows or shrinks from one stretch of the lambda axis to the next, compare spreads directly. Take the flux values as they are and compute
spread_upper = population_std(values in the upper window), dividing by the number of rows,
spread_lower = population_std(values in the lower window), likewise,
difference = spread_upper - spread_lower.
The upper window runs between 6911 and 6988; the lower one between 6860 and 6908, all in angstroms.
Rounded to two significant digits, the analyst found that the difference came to 0.11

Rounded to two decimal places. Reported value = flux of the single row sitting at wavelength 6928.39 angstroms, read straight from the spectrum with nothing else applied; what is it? 6.80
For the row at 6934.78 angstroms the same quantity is 6.86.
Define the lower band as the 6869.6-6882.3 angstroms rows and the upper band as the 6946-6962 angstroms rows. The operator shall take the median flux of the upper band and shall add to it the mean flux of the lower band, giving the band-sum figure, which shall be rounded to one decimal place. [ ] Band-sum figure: 13.3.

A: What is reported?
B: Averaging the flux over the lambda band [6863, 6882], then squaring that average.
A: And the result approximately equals 52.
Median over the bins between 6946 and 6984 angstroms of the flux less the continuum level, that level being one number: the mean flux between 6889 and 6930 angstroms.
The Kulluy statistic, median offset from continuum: -0.31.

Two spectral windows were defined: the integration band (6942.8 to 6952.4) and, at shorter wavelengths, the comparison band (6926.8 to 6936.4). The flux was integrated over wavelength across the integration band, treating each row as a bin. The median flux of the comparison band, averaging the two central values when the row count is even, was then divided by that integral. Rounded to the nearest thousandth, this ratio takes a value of 0.103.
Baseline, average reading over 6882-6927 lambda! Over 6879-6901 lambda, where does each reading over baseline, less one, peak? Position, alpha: 6893.39 angstroms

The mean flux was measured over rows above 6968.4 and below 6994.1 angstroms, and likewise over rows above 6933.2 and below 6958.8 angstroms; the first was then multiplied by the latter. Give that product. 48.1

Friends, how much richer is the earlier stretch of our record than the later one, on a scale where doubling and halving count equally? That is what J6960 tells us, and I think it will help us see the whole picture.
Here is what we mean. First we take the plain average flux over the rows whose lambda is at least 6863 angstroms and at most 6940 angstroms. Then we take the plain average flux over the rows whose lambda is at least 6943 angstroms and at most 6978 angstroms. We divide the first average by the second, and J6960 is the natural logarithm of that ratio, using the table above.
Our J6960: 0.029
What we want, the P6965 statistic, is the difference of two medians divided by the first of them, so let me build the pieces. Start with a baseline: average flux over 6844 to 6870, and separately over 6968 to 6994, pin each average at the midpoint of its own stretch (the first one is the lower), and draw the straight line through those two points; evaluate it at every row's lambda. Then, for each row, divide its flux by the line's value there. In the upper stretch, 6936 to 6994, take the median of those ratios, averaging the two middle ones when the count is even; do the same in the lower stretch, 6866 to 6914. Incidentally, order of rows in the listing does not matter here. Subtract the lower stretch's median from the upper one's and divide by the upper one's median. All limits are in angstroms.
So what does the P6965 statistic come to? -0.03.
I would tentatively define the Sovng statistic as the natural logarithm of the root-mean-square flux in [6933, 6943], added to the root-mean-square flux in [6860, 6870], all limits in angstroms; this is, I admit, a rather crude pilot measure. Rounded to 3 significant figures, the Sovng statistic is 9.08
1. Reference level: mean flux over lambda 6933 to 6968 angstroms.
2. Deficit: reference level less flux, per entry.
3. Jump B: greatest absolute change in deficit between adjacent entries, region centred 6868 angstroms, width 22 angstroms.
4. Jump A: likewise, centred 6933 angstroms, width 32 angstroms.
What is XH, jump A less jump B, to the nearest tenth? 1.3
